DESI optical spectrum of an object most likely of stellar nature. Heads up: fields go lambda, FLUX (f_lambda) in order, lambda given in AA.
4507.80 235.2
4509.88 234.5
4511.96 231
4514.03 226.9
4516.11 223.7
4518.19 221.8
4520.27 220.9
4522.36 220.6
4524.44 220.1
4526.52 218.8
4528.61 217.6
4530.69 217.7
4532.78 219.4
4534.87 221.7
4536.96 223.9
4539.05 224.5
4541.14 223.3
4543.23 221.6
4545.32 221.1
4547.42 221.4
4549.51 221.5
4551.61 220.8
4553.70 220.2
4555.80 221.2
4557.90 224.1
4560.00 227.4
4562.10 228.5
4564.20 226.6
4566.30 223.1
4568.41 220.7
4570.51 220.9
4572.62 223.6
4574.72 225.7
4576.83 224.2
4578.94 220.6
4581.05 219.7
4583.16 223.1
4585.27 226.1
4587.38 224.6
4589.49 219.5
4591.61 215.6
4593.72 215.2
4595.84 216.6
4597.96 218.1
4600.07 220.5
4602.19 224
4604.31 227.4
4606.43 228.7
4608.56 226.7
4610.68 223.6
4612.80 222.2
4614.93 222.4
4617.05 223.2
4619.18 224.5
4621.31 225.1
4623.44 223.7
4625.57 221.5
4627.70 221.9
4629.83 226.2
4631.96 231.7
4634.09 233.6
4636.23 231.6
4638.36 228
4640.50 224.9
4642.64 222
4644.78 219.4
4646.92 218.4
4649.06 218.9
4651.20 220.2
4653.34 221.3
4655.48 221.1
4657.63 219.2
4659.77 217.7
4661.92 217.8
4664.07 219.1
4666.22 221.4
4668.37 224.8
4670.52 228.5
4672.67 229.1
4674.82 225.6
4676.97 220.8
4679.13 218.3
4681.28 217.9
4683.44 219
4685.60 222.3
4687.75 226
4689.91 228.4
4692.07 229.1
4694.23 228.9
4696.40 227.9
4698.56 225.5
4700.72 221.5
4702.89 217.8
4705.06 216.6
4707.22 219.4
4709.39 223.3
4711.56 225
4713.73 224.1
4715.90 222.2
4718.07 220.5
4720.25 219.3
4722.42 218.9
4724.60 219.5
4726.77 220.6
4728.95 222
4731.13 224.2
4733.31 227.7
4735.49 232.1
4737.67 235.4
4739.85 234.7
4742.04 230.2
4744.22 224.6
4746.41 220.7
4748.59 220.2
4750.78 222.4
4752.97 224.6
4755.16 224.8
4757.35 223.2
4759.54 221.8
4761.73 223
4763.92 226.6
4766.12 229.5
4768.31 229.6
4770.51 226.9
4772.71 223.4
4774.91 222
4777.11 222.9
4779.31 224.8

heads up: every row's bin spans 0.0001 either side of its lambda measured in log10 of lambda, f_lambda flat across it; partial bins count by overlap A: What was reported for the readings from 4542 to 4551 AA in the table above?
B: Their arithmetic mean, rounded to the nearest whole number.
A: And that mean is 221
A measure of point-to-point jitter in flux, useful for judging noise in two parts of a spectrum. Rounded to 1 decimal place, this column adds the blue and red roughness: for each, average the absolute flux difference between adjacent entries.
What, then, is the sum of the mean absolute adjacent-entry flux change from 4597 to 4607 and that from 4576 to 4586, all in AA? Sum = 5.4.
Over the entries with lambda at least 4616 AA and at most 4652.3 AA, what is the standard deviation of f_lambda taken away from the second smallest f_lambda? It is 214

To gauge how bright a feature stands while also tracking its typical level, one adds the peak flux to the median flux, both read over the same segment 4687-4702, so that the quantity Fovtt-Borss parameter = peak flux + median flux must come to 457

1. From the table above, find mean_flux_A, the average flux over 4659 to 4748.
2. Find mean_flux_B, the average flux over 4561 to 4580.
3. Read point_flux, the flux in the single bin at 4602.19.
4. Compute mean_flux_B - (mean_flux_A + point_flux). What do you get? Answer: -223.9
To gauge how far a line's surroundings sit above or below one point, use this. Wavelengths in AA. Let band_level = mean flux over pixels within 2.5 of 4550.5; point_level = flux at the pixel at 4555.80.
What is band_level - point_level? 0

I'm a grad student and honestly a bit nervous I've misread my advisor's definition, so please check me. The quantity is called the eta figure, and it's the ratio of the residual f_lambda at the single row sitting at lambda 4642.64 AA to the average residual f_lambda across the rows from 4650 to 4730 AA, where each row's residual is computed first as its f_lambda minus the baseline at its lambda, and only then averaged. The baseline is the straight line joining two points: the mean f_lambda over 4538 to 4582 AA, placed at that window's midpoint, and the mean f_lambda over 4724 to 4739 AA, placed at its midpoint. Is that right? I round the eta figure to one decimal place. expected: 0.8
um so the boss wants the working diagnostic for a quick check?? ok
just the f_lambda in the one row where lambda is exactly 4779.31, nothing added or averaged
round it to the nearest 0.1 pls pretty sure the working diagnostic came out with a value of 224.8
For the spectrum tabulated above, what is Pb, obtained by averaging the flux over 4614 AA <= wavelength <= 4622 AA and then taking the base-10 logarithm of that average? 2.35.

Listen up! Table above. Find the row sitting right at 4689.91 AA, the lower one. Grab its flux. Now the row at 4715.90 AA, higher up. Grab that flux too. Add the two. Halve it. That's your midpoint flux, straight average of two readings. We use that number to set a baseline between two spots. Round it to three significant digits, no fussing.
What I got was 225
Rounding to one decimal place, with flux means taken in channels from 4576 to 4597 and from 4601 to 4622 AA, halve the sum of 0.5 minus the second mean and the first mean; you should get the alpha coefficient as -1.9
